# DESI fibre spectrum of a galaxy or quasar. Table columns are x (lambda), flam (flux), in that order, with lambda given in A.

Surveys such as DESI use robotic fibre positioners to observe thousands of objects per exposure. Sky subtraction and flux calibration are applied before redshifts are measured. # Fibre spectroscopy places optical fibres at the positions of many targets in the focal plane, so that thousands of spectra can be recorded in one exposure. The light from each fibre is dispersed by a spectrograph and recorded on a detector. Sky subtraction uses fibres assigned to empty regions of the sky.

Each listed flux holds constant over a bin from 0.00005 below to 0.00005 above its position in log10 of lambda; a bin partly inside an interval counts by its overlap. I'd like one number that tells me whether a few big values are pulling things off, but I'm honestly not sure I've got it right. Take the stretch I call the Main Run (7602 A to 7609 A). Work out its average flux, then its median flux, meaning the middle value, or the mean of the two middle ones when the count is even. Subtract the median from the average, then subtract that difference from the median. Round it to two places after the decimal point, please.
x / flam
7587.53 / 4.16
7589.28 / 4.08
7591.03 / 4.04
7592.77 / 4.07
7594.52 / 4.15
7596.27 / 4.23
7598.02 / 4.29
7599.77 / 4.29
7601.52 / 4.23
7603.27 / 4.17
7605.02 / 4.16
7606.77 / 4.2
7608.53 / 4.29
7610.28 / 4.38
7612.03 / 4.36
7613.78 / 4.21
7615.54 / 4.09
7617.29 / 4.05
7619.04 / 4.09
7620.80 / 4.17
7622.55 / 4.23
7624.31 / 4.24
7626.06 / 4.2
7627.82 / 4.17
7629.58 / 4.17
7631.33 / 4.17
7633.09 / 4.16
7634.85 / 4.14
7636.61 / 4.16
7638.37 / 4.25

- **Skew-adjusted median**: 4.17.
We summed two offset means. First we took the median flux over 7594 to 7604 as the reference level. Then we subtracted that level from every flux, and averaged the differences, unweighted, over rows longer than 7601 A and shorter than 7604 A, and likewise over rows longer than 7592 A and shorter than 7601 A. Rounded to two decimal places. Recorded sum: -0.05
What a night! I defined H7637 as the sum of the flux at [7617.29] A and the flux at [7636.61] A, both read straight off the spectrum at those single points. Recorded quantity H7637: 8.21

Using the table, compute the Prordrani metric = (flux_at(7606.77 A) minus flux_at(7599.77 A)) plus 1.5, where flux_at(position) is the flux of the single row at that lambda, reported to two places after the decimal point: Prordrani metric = 1.41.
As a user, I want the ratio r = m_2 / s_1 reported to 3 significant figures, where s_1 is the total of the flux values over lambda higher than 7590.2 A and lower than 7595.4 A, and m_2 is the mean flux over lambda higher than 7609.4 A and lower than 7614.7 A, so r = 0.352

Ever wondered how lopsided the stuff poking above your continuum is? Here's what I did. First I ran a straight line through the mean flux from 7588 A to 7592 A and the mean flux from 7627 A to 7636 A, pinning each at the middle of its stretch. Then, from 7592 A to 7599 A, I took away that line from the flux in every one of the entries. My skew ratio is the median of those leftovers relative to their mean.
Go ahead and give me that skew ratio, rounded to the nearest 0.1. 1.0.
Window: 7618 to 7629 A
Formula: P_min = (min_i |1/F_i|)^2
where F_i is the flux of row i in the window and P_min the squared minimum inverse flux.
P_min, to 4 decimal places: 0.0556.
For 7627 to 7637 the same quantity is 0.0575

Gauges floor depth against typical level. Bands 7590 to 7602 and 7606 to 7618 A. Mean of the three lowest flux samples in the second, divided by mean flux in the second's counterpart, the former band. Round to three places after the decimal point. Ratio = 0.983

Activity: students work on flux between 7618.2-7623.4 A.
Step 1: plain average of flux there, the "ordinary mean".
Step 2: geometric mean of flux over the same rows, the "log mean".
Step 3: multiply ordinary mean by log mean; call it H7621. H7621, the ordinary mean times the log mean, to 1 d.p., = 17.3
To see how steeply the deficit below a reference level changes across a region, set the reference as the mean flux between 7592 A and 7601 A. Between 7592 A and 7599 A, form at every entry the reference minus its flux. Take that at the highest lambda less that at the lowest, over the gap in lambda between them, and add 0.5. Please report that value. 0.46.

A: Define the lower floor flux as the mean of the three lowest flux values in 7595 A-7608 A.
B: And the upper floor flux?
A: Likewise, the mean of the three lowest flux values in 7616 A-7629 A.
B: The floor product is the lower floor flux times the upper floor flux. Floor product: 17.1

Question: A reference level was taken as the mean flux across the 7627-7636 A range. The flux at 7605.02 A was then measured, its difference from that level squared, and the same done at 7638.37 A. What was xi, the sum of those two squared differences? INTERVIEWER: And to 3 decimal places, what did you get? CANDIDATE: 0.008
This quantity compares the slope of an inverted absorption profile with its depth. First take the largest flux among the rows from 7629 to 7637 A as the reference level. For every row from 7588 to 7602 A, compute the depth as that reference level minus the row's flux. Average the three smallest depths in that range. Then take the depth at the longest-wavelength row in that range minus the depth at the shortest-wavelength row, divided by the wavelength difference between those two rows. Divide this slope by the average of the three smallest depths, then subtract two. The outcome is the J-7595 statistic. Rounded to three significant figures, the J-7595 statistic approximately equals -1.88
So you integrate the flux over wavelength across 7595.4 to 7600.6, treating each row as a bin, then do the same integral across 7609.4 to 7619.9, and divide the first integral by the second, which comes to 0.5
